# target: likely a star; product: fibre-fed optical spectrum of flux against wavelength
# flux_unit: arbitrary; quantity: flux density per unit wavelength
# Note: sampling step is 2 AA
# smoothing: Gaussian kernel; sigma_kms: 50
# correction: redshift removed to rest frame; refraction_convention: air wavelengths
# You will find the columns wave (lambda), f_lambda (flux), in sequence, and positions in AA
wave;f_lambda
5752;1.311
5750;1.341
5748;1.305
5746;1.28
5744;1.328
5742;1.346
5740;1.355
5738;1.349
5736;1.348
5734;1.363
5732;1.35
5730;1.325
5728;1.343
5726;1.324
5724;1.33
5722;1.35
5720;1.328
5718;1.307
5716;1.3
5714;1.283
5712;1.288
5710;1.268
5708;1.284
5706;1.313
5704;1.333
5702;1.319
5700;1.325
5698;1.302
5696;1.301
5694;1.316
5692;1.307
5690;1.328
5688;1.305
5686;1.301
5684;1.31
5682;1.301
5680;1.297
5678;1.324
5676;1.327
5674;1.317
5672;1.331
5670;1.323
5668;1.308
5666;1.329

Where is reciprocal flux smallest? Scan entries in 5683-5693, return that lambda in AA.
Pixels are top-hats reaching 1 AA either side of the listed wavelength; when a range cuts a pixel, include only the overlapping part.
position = 5690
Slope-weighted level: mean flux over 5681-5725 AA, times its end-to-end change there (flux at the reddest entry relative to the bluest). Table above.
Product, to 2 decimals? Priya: 0.04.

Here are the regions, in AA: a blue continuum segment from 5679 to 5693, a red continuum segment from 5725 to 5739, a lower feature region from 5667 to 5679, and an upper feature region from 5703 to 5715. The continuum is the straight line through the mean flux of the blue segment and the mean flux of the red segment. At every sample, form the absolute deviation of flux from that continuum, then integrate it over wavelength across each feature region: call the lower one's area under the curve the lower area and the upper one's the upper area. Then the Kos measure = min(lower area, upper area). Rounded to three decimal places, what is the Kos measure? 0.299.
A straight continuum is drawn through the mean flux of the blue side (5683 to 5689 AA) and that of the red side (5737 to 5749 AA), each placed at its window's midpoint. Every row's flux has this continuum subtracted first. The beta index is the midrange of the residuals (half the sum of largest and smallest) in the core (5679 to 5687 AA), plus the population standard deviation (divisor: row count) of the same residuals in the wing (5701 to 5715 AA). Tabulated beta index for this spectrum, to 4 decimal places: 0.0227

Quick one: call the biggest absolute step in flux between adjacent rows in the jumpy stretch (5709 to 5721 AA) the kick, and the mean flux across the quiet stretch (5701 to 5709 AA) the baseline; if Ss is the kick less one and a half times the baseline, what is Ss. -1.95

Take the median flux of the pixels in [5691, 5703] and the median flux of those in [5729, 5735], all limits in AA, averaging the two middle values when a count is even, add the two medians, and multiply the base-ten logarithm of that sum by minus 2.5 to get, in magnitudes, -1.06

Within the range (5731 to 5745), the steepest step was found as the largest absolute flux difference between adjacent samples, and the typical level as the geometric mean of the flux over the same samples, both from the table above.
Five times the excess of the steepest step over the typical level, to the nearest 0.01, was -6.65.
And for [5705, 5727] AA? -6.39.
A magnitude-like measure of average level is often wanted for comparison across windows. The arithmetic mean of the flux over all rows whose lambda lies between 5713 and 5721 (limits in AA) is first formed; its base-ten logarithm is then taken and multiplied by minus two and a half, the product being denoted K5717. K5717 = -0.289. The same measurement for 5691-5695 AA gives -0.294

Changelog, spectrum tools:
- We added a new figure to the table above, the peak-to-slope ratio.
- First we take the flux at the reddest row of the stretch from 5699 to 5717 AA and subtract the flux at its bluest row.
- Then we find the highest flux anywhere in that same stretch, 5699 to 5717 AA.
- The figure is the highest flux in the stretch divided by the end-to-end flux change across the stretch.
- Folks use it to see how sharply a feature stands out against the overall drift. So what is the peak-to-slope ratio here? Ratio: -53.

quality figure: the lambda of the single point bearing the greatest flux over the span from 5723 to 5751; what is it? 5734 AA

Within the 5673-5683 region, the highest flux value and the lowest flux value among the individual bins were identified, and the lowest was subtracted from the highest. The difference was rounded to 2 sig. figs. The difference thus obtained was 0.030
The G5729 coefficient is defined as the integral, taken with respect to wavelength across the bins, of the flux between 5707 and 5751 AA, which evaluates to 58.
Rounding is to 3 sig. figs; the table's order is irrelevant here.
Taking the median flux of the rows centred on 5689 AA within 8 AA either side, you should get 1.31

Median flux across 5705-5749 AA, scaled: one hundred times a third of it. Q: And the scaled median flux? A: 44.2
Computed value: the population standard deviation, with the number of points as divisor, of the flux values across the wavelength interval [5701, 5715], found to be 0.022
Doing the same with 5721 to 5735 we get 0.014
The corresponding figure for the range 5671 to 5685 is 0.012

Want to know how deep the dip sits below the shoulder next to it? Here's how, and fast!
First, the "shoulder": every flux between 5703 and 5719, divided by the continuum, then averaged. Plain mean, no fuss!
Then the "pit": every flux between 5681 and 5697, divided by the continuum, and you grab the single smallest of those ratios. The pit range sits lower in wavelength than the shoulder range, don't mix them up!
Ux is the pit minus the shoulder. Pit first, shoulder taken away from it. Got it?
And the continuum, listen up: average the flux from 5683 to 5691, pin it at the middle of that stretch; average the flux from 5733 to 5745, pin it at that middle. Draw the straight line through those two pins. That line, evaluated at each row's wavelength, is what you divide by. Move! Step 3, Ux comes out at 0.011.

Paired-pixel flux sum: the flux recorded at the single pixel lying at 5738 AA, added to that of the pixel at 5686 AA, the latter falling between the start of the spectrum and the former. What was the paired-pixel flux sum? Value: 2.65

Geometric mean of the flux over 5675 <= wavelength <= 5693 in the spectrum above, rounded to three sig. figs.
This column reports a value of 1.31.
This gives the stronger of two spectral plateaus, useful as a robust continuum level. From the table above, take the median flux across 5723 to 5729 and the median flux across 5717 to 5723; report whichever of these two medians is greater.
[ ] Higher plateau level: 1.33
